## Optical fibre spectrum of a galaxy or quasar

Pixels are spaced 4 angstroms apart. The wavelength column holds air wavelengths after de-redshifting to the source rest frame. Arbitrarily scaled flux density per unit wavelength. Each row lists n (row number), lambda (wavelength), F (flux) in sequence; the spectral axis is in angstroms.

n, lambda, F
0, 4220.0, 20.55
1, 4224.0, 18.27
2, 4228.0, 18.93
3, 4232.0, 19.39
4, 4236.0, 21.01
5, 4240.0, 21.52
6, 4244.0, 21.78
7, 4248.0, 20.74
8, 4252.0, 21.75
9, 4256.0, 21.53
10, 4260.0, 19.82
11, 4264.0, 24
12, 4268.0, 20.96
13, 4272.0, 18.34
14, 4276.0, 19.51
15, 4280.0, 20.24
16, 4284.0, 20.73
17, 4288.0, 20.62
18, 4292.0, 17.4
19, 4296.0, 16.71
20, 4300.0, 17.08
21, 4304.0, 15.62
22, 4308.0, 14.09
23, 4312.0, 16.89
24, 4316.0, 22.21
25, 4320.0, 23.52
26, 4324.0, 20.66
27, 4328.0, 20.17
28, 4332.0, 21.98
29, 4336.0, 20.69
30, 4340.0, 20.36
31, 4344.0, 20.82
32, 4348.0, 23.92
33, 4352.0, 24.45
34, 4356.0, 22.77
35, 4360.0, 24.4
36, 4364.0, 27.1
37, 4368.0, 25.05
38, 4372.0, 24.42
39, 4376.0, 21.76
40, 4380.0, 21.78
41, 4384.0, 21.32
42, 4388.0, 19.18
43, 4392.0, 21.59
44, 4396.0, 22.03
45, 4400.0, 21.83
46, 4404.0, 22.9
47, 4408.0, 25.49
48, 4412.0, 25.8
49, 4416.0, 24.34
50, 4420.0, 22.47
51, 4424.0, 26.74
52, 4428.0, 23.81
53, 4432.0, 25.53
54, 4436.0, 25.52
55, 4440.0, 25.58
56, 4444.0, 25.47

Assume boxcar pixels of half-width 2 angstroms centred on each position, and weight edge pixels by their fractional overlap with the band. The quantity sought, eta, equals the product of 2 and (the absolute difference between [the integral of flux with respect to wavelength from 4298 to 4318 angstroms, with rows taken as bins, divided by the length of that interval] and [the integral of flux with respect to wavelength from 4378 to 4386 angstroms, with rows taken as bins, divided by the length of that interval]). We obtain 8.7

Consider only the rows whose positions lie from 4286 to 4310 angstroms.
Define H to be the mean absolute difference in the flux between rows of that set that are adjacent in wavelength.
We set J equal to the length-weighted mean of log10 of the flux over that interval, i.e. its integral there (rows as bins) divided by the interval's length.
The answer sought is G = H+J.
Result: 2.68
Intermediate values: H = 1.45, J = 1.23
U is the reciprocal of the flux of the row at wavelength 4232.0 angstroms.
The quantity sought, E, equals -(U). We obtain -0.052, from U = 0.0516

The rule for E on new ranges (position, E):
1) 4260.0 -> -0.050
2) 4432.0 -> -0.039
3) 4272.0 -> -0.055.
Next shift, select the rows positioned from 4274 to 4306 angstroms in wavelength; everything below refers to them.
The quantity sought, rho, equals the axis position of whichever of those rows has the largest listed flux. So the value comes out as 4284.0 angstroms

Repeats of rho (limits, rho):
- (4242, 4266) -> 4264.0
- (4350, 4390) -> 4364.0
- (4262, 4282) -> 4264.0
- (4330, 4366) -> 4364.0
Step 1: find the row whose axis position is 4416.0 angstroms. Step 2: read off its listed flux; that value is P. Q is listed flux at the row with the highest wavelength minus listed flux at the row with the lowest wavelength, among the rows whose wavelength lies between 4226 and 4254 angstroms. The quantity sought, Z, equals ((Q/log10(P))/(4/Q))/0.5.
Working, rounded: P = 24.34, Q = 3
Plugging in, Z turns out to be 2.9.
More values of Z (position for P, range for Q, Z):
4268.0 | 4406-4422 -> 3.5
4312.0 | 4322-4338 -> 0.0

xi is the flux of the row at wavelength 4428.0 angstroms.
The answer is 23.81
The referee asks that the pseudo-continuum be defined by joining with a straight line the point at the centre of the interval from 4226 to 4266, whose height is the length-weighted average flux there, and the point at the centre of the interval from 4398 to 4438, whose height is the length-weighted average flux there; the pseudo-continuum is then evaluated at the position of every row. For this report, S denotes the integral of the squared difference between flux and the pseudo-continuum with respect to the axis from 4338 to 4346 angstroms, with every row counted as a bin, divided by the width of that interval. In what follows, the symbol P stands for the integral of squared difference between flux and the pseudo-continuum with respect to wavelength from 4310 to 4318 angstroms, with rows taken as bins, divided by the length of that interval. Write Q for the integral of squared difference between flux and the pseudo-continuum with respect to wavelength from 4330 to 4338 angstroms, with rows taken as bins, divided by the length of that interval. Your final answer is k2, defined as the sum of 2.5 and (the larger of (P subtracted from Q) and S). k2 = 8.1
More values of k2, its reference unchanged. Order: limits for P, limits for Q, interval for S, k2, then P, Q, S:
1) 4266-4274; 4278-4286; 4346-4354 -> 3.7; 5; 1.7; 1.2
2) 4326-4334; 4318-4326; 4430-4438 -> 3.1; 3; 2.4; 0.6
